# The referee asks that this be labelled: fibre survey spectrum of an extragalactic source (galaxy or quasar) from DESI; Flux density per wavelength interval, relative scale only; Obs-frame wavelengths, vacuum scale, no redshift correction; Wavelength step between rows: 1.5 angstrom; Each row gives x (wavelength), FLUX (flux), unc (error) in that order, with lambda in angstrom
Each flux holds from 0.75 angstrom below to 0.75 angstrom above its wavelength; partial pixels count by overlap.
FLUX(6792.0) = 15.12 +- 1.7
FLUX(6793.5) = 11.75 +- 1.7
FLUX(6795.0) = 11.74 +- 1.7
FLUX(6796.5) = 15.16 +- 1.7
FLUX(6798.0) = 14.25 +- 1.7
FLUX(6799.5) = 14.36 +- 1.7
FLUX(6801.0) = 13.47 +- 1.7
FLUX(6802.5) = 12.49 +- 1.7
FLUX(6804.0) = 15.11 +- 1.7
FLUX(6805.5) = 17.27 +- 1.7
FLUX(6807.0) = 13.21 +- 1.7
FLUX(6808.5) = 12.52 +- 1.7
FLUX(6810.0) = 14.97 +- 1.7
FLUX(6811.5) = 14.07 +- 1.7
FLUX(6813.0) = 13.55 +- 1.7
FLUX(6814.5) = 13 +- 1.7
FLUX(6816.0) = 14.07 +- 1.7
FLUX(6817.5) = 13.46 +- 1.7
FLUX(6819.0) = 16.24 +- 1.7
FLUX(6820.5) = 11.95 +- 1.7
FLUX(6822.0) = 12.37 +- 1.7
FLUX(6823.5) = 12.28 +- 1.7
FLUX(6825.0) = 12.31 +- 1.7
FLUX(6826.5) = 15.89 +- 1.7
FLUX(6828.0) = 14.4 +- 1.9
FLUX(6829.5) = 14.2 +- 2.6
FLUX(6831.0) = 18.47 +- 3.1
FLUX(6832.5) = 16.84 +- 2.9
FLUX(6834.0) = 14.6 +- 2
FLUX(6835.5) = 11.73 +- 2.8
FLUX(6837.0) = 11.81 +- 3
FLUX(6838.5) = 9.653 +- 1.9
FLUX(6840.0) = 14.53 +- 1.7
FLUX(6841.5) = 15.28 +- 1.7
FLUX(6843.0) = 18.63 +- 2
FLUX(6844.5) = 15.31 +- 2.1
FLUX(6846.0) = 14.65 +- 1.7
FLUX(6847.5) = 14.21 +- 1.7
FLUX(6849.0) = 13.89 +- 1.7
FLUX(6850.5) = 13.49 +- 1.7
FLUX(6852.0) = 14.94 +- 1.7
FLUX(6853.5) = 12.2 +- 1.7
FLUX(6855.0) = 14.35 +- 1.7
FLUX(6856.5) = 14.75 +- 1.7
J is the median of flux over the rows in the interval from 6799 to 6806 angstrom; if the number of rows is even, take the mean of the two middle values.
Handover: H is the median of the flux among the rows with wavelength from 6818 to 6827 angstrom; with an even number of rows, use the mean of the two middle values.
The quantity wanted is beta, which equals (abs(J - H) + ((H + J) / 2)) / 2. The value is 7.7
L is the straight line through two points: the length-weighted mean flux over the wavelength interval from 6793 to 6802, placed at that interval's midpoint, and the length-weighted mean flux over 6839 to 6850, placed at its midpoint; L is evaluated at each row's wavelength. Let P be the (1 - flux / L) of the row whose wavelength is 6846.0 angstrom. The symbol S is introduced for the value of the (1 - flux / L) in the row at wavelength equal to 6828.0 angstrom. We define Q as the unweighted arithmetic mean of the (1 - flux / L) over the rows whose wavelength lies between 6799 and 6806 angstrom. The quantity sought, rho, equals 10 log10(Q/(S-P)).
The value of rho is 4.5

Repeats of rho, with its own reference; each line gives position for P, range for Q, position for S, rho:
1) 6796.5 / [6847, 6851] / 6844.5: -1.0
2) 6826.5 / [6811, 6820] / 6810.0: -16.2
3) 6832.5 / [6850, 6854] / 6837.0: -4.9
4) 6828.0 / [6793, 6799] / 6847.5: -5.8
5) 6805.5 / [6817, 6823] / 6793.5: -8.8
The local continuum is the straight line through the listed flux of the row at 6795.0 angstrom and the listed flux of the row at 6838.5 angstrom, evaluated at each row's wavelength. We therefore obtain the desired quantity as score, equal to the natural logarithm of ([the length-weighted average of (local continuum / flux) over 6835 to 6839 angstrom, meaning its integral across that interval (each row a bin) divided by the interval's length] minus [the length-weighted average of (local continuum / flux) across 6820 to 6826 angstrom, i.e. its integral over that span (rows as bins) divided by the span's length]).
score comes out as -3.2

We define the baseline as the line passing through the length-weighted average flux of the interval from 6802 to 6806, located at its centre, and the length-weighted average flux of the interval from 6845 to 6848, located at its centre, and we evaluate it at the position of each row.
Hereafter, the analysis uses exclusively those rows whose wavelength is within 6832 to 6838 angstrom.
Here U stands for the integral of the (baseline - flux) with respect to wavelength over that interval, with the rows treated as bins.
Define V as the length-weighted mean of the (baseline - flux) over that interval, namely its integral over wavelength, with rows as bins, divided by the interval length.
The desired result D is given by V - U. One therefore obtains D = -6.0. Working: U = 7.2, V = 1.2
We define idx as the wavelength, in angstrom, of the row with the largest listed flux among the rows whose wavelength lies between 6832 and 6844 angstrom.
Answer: 6843.0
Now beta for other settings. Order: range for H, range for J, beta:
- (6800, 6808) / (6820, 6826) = 7.0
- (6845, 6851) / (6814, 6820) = 7.1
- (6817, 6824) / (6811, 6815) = 7.1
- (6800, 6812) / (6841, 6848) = 8.0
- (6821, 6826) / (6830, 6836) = 8.7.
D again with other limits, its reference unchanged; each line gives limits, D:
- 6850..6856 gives -3.3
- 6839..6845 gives 5.7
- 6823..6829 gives -4.7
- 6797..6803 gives -6.3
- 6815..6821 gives -4.2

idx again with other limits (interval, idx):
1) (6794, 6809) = 6805.5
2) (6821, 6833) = 6831.0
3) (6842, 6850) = 6843.0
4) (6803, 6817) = 6805.5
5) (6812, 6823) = 6819.0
